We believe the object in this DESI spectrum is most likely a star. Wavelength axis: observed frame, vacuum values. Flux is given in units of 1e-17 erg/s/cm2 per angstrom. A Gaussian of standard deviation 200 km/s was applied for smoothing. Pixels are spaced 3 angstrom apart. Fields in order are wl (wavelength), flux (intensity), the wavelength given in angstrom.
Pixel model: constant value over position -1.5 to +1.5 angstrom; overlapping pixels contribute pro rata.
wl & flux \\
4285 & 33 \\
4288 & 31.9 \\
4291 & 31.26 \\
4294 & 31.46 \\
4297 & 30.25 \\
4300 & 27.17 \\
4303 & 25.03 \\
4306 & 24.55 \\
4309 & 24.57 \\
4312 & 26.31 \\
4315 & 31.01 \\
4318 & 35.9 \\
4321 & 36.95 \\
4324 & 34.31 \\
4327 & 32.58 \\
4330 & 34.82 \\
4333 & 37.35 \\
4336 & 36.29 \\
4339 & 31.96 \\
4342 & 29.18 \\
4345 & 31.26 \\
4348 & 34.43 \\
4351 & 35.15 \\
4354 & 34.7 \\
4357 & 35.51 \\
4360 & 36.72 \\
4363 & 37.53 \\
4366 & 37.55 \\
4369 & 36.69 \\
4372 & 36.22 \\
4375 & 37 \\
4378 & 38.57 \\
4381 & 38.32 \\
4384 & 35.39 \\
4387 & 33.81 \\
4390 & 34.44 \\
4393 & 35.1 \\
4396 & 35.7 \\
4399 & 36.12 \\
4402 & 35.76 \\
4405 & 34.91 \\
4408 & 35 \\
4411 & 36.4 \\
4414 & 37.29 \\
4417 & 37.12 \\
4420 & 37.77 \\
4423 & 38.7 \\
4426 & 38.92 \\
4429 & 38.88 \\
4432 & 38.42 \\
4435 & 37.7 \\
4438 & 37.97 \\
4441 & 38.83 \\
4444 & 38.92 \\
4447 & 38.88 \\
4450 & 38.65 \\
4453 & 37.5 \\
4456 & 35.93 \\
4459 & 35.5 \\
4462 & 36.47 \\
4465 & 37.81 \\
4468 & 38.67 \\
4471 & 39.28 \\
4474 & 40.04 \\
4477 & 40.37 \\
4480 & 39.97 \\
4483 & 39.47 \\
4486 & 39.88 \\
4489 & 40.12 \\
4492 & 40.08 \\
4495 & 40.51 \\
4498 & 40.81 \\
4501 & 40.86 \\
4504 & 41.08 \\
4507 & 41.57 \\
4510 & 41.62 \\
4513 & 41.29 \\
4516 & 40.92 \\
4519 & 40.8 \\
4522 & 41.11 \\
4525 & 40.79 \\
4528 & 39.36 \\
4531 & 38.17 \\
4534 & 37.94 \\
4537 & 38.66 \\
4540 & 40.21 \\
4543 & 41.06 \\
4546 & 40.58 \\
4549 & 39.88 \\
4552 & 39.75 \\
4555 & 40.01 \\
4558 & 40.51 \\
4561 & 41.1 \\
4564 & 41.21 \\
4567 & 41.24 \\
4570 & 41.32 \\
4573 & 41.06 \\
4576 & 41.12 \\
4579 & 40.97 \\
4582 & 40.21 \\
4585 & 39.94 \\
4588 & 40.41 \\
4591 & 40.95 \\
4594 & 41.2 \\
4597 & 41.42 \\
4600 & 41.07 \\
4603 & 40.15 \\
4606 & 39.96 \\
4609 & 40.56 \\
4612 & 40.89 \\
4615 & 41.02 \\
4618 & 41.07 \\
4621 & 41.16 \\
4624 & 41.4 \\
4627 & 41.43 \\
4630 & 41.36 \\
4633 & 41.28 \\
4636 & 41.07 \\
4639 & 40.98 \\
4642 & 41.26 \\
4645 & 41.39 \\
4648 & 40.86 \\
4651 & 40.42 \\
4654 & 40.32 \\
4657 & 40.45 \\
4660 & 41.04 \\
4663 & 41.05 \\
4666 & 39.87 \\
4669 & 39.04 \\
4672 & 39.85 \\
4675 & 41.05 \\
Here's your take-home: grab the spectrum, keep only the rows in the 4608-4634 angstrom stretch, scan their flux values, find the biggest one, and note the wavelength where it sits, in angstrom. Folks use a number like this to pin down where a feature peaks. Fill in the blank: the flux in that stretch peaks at 4627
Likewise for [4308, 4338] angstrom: 4333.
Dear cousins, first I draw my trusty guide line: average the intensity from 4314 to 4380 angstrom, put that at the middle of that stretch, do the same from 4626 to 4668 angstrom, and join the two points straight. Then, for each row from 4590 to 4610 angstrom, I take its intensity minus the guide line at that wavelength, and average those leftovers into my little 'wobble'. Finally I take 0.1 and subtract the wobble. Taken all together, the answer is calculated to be -0.7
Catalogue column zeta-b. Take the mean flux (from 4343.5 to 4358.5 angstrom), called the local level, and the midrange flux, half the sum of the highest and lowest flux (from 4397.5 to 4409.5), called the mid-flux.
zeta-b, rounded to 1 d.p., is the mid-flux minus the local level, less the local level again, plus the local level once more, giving 1.3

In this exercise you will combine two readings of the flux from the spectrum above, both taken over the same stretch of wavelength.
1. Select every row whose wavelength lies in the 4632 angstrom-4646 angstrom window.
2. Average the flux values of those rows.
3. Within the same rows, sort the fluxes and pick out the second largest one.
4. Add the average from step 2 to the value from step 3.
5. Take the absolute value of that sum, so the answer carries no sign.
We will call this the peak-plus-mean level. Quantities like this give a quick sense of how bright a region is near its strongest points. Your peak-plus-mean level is 82.5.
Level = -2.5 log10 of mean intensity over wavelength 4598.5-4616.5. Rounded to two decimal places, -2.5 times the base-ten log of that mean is -4.02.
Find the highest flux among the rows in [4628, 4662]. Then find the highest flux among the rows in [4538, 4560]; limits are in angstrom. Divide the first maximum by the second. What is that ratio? 1.01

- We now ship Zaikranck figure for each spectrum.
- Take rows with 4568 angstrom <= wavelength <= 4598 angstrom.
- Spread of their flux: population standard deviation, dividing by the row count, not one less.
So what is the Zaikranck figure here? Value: 0.47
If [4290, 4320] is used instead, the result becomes 3.60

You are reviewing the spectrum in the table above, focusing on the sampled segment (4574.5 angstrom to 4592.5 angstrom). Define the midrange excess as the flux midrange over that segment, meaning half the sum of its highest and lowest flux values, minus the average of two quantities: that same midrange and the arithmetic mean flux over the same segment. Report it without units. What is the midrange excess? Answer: -0.035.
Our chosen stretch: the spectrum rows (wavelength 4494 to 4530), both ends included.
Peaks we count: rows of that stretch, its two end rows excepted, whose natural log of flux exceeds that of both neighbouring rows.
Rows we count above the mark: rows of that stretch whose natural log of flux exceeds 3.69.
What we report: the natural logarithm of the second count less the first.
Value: 2.2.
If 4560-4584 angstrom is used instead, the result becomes 1.8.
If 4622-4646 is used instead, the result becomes 1.9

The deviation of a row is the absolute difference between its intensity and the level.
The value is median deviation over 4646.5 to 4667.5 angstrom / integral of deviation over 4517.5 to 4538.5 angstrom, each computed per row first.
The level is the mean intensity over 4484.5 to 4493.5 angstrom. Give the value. 0.0164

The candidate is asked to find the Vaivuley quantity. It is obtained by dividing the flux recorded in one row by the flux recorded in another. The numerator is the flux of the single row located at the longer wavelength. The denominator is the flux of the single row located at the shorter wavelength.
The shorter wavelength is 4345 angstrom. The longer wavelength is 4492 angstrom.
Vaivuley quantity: 1.28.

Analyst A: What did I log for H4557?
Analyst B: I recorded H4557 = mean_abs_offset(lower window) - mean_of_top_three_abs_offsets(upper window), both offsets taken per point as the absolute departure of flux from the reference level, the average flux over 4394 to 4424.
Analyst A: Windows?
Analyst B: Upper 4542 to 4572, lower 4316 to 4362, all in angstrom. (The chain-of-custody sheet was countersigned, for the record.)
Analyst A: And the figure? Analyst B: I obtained -2.6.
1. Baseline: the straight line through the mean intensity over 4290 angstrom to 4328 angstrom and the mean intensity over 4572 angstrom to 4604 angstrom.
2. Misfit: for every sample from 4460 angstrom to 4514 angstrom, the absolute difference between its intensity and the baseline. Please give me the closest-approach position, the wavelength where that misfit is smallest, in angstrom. 4462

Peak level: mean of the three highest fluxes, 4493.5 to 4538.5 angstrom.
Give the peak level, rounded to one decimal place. 41.5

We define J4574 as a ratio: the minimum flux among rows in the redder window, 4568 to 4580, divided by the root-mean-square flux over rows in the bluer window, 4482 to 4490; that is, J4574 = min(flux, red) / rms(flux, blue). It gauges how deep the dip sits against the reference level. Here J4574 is 1.03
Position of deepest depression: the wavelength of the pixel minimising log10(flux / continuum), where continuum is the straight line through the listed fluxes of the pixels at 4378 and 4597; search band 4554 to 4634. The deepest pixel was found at 4606 angstrom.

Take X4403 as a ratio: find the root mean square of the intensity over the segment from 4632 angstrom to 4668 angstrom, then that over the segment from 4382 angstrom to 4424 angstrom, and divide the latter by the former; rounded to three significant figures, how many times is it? 0.881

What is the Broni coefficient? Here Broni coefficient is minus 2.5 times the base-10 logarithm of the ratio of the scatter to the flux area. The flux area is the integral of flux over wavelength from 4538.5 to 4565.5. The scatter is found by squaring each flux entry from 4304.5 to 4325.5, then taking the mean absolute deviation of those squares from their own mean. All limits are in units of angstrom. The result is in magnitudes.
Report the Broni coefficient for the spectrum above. 1.5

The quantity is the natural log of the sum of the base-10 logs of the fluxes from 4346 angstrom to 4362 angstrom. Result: 2.05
